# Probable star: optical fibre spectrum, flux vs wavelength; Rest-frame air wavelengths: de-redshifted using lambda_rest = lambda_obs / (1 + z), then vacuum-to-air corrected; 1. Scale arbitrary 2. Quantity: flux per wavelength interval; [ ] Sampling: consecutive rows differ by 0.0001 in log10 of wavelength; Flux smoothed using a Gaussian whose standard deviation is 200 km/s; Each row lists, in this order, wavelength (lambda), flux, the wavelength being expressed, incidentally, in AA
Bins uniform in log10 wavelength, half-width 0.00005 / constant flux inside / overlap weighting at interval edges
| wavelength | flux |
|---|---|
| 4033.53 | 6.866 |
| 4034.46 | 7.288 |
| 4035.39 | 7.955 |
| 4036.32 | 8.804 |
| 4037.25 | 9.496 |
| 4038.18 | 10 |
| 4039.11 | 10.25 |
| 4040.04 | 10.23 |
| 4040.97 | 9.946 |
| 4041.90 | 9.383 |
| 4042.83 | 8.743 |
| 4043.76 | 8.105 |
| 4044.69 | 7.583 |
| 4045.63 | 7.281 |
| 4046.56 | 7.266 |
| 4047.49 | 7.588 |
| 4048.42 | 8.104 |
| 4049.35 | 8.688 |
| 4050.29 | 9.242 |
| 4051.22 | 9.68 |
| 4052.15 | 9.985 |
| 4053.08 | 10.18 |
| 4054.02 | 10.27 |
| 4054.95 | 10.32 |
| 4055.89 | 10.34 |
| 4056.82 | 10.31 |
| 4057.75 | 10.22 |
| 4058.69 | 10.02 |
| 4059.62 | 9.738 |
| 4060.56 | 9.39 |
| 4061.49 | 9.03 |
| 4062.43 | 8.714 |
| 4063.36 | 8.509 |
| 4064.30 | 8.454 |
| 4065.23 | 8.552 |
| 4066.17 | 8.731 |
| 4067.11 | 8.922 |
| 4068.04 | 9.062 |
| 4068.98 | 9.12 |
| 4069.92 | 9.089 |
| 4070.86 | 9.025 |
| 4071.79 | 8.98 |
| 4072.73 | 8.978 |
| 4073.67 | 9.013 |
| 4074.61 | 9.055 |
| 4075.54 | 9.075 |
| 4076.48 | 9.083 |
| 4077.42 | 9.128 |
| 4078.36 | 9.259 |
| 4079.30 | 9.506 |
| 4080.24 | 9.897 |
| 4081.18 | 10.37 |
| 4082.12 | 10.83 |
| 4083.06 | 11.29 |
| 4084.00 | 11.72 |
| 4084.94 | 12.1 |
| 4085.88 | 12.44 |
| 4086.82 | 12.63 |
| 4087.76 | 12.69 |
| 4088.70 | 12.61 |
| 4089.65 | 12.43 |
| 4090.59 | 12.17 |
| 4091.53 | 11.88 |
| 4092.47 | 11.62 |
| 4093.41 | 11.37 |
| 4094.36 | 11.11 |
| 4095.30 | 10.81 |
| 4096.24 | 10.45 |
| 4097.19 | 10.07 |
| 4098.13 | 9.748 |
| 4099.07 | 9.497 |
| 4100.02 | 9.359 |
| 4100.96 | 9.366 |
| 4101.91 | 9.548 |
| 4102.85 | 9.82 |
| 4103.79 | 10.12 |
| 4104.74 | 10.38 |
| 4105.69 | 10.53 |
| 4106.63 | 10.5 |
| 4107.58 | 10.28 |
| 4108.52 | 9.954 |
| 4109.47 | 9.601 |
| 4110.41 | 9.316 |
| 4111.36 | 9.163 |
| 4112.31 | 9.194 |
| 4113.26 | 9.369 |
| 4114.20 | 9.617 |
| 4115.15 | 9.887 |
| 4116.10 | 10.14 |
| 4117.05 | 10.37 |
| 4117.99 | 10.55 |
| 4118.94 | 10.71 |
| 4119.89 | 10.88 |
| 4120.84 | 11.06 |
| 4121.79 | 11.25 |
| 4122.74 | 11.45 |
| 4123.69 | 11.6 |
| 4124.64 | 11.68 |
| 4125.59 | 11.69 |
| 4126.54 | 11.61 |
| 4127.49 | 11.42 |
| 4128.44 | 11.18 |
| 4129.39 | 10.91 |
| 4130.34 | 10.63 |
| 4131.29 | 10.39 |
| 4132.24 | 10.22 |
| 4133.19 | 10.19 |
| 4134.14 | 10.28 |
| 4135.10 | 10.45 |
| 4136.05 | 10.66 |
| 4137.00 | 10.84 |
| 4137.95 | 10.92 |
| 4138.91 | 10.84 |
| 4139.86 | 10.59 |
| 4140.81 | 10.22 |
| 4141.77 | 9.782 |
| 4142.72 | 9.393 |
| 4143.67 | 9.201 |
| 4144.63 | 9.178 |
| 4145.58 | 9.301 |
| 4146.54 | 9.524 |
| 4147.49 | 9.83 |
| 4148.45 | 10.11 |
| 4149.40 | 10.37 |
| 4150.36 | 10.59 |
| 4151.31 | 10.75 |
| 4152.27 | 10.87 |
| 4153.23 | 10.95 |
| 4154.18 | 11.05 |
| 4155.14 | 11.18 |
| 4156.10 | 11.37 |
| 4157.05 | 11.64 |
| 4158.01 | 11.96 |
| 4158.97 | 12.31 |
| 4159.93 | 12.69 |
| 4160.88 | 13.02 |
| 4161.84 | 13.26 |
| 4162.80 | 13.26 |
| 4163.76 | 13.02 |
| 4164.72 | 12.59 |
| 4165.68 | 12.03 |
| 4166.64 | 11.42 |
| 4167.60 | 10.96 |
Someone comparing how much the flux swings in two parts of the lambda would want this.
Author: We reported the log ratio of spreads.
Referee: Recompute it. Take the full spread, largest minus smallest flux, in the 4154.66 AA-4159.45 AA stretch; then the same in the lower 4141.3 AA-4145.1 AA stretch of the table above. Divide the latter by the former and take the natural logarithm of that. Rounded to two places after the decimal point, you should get -0.63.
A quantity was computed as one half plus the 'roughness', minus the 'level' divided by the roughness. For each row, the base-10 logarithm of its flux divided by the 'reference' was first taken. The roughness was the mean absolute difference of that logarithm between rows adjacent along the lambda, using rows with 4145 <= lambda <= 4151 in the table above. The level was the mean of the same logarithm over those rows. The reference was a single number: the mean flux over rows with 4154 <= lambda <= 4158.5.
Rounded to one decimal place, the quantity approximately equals 5.9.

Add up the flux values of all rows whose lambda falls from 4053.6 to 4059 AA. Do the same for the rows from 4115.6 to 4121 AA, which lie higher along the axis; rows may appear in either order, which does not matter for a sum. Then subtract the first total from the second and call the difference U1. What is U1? 2.2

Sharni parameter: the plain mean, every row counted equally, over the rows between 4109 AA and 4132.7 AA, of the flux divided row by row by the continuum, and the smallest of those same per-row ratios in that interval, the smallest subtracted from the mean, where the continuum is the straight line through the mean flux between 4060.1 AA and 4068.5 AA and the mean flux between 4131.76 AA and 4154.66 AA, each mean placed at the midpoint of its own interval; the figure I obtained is 0.12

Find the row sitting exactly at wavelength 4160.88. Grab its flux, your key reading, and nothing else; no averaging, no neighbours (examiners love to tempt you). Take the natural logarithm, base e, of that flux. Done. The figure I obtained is 2.57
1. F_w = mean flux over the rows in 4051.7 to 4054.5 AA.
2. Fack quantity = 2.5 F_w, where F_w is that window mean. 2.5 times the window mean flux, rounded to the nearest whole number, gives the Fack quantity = 25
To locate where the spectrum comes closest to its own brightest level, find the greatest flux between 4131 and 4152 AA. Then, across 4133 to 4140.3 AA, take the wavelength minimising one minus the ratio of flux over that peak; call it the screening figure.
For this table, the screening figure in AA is 4137.95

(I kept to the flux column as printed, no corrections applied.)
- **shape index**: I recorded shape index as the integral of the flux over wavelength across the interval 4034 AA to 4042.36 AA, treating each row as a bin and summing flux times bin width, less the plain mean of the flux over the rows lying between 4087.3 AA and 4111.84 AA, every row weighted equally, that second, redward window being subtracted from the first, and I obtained 67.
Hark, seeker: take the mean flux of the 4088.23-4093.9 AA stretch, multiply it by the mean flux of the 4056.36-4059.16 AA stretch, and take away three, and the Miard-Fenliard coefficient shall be 119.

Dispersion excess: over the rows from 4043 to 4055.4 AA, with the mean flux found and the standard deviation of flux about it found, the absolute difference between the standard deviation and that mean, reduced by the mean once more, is -1.2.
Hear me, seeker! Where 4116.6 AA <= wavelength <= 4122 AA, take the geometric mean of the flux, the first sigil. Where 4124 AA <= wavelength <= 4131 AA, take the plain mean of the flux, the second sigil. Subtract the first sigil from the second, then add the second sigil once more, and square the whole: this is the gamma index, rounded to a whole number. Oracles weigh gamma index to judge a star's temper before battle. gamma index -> 139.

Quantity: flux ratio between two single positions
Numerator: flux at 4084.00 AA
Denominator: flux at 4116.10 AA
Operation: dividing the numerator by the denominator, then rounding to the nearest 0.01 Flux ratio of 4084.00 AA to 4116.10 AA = 1.16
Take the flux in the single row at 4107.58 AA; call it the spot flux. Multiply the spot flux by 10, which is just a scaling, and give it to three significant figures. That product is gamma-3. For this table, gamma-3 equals 103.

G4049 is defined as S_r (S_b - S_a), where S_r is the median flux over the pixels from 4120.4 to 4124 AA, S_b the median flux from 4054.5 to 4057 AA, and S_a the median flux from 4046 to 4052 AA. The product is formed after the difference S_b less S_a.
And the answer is 22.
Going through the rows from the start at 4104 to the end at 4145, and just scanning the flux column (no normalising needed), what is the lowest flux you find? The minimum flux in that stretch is 9.163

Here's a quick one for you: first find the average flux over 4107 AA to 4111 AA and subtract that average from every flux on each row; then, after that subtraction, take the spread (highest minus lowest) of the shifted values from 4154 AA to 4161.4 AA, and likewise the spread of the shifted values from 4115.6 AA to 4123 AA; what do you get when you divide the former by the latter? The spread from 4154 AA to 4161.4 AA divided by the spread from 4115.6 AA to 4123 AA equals 1.5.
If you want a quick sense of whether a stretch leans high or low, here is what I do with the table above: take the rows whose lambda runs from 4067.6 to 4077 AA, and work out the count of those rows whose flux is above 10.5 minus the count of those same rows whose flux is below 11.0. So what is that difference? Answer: -10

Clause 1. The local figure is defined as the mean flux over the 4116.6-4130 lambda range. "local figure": 11.2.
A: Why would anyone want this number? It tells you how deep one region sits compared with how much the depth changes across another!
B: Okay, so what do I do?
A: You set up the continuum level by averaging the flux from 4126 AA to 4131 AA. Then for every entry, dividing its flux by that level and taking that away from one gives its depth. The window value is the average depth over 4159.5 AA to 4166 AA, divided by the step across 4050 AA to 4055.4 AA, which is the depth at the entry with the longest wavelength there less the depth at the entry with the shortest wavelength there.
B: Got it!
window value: 2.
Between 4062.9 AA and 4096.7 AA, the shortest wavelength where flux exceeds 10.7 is 4082.12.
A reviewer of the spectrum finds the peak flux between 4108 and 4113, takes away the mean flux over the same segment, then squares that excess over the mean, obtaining 0.26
